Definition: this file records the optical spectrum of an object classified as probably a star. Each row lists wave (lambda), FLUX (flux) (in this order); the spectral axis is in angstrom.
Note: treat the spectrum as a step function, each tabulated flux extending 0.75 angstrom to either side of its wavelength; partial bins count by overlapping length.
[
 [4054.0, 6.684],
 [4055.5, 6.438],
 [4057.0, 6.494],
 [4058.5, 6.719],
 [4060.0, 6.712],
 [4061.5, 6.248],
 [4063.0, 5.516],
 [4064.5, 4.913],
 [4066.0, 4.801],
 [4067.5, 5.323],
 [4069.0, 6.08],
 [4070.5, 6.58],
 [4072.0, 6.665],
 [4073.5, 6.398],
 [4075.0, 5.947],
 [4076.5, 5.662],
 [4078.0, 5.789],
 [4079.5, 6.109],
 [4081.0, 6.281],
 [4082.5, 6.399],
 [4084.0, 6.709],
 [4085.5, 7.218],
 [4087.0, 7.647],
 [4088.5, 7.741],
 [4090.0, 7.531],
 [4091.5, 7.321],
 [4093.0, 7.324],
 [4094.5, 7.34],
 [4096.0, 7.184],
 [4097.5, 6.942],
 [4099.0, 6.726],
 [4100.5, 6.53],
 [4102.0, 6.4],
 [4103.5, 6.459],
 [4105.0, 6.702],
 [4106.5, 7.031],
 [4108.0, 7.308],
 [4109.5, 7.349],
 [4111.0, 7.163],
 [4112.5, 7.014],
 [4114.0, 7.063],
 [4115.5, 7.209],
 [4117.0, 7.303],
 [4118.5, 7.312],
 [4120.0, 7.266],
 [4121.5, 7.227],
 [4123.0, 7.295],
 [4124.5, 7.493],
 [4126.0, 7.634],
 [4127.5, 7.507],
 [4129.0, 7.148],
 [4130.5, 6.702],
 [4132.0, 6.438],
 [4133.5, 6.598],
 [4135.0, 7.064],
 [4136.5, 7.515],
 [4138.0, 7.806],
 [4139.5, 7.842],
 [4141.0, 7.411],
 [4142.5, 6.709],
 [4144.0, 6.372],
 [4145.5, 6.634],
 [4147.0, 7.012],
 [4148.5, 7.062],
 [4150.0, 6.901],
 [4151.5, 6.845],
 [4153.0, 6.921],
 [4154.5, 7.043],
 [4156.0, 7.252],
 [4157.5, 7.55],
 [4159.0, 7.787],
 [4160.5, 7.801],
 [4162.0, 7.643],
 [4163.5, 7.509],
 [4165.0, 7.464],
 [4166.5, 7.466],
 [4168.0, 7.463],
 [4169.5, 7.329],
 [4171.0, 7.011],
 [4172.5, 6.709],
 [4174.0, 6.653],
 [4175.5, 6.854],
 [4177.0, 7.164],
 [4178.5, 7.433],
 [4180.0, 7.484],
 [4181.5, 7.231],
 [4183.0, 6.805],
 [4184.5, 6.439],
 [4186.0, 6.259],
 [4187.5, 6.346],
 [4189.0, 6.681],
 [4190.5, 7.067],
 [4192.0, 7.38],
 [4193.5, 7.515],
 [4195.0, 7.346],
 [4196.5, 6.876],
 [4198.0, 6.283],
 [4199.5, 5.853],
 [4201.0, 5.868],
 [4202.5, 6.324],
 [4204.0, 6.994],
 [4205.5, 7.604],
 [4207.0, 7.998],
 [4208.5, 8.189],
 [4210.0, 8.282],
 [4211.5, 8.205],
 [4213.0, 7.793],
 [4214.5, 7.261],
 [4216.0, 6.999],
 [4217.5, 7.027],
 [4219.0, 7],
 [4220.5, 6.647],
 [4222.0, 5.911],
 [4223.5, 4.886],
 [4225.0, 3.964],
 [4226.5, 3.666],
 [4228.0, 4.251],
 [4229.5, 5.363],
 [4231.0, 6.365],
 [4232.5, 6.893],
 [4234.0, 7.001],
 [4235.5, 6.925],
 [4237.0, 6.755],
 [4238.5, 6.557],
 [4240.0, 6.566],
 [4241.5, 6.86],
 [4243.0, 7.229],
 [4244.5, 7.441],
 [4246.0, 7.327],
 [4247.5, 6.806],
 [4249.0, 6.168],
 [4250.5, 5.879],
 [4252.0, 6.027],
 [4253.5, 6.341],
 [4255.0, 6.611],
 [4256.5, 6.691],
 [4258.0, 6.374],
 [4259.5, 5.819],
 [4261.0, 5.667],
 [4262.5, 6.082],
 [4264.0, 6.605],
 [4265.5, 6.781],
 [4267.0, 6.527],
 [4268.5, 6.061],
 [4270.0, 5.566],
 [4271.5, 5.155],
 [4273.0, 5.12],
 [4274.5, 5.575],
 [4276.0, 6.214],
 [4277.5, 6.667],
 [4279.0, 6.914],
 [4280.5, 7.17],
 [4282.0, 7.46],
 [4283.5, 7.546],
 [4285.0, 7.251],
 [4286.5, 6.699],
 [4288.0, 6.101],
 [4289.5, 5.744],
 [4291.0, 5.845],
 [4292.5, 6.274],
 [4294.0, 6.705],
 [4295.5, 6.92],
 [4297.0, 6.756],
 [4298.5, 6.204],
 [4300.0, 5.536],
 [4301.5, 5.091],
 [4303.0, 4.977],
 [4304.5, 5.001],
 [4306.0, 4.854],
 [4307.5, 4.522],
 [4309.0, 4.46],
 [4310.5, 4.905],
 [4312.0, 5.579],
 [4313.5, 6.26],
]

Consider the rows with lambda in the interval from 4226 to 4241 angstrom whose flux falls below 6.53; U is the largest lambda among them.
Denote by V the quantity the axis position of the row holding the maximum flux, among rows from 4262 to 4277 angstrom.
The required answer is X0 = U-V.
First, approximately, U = 4231.0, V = 4265.5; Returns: -34.5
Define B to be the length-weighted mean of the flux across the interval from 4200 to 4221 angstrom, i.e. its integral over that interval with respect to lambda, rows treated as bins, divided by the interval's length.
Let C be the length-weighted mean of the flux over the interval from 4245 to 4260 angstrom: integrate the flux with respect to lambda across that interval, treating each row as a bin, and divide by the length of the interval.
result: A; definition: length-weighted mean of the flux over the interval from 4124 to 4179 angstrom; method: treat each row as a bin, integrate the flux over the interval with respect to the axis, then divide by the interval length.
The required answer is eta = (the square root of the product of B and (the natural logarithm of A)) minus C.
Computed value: -2.6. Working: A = 7.18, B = 7.29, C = 6.4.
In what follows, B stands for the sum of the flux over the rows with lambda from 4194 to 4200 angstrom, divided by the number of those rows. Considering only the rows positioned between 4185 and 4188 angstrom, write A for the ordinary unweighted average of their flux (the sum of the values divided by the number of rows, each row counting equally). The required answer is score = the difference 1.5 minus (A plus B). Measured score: -11.4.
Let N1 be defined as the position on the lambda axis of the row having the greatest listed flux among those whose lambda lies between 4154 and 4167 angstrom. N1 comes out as 4160.5 angstrom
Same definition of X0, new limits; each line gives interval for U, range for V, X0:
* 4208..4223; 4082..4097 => 133.5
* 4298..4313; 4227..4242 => 78.0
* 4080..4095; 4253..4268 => -183.0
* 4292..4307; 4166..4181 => 126.0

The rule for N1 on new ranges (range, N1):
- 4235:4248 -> 4244.5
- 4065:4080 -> 4072.0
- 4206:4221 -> 4210.0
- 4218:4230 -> 4219.0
